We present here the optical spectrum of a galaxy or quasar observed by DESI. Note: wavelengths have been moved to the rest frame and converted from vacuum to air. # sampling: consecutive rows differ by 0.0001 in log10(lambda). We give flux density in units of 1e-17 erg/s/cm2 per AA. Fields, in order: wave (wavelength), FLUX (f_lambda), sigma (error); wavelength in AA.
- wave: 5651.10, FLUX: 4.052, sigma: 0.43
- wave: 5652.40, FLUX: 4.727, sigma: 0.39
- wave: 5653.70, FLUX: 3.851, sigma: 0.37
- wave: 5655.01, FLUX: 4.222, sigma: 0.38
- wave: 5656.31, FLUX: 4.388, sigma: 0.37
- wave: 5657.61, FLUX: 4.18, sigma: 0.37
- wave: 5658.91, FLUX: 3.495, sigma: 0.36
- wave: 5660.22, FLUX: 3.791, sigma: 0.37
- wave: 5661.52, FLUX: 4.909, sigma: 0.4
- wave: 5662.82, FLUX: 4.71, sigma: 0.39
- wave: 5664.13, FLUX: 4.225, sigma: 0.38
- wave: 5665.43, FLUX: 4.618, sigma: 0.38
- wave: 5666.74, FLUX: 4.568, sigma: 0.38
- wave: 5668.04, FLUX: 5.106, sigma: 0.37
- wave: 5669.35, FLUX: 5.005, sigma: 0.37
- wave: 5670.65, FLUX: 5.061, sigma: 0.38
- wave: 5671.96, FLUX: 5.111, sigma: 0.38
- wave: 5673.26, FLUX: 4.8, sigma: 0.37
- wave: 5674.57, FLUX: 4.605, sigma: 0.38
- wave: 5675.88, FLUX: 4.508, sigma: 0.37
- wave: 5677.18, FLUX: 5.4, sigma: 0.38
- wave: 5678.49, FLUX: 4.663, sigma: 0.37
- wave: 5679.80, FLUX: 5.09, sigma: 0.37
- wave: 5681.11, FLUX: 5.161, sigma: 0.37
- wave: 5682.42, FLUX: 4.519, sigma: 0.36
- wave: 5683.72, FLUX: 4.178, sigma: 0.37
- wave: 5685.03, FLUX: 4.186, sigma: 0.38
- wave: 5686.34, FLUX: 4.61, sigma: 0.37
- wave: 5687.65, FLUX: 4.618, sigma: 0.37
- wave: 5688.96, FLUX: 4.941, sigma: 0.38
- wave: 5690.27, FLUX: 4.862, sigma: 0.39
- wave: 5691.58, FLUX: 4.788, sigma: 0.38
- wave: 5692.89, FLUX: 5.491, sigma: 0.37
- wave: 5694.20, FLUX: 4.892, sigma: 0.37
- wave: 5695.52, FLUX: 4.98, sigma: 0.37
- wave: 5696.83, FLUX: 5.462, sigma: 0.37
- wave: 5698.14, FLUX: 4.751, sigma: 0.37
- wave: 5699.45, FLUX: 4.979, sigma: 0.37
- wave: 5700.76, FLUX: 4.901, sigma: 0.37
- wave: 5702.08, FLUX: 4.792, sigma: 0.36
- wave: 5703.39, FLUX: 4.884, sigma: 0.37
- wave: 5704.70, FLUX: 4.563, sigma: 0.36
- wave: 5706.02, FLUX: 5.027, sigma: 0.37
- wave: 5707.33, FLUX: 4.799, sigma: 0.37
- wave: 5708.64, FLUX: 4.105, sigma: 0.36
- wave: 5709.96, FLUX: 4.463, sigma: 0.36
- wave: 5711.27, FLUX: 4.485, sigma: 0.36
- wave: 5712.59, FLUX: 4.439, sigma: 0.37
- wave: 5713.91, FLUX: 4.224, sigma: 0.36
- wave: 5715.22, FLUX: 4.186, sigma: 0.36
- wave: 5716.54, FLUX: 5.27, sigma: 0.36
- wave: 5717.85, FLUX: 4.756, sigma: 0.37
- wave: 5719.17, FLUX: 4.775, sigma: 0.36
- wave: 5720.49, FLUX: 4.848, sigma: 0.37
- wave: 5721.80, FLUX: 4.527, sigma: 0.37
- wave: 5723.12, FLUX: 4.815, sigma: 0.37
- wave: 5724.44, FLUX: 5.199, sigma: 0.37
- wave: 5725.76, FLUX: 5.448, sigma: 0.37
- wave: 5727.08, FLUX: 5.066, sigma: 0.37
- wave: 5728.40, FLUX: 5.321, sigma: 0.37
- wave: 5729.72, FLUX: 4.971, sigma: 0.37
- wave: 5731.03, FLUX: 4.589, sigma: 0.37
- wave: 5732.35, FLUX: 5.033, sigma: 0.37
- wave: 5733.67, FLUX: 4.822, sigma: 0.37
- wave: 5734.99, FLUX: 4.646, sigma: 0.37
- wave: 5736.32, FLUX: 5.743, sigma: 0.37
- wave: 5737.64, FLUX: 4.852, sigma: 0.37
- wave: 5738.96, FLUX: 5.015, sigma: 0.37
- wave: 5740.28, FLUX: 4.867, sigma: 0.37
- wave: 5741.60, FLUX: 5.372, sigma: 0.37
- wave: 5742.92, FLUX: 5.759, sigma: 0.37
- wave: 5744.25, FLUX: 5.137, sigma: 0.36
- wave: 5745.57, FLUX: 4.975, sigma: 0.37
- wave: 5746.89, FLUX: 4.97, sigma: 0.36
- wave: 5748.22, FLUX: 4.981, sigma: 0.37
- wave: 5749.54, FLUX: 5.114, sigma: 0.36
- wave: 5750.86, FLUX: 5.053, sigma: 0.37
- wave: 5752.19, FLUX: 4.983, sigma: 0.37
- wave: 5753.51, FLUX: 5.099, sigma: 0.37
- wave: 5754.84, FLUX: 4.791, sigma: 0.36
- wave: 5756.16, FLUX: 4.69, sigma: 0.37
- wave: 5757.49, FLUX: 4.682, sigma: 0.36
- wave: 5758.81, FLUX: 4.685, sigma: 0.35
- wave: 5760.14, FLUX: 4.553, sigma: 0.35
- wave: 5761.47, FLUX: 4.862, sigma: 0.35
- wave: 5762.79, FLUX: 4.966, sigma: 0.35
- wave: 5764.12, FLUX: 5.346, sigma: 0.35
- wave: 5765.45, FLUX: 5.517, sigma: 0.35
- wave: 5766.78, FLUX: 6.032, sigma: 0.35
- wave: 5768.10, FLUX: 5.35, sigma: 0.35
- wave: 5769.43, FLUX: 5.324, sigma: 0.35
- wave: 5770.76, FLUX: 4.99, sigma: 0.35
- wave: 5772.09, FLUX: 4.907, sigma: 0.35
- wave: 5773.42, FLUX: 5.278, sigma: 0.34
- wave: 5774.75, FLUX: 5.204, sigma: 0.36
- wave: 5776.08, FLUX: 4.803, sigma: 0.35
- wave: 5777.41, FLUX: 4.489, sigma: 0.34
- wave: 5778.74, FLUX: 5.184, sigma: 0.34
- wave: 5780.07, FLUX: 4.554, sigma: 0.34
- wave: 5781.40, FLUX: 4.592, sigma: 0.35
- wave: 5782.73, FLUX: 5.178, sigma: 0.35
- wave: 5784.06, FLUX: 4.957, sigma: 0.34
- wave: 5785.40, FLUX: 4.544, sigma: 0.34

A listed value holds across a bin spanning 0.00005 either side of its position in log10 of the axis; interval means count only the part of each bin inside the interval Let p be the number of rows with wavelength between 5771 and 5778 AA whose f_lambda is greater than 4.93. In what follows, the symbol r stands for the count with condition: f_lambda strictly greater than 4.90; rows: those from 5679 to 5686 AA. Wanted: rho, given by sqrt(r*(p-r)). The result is 0.00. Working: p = 2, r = 2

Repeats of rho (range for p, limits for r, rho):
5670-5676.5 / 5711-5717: 1.00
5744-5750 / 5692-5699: 2.45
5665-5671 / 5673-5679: 1.41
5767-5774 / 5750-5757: 1.73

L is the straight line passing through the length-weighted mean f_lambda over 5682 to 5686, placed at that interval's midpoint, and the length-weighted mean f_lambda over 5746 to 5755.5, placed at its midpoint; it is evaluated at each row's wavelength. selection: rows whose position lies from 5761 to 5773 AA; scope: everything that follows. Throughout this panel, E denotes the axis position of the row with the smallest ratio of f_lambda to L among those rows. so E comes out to 5772.09 AA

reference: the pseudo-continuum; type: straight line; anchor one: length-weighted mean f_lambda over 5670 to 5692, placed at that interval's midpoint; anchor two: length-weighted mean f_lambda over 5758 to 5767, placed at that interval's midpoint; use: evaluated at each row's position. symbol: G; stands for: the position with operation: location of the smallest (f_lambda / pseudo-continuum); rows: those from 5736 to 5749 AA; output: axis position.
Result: 5737.64 AA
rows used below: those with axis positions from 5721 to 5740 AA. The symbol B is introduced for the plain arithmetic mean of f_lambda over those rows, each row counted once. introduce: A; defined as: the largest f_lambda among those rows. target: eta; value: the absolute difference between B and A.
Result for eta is 0.74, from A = 5.743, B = 5.00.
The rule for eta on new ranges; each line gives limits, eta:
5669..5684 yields 0.56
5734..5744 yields 0.58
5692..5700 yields 0.40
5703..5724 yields 0.63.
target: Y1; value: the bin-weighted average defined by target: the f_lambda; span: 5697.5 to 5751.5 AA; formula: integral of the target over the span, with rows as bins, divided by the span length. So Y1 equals 4.89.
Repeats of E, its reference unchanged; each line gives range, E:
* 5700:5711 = 5708.64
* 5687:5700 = 5687.65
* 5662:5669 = 5664.13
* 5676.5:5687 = 5685.03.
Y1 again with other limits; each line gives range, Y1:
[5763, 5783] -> 5.11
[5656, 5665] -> 4.25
